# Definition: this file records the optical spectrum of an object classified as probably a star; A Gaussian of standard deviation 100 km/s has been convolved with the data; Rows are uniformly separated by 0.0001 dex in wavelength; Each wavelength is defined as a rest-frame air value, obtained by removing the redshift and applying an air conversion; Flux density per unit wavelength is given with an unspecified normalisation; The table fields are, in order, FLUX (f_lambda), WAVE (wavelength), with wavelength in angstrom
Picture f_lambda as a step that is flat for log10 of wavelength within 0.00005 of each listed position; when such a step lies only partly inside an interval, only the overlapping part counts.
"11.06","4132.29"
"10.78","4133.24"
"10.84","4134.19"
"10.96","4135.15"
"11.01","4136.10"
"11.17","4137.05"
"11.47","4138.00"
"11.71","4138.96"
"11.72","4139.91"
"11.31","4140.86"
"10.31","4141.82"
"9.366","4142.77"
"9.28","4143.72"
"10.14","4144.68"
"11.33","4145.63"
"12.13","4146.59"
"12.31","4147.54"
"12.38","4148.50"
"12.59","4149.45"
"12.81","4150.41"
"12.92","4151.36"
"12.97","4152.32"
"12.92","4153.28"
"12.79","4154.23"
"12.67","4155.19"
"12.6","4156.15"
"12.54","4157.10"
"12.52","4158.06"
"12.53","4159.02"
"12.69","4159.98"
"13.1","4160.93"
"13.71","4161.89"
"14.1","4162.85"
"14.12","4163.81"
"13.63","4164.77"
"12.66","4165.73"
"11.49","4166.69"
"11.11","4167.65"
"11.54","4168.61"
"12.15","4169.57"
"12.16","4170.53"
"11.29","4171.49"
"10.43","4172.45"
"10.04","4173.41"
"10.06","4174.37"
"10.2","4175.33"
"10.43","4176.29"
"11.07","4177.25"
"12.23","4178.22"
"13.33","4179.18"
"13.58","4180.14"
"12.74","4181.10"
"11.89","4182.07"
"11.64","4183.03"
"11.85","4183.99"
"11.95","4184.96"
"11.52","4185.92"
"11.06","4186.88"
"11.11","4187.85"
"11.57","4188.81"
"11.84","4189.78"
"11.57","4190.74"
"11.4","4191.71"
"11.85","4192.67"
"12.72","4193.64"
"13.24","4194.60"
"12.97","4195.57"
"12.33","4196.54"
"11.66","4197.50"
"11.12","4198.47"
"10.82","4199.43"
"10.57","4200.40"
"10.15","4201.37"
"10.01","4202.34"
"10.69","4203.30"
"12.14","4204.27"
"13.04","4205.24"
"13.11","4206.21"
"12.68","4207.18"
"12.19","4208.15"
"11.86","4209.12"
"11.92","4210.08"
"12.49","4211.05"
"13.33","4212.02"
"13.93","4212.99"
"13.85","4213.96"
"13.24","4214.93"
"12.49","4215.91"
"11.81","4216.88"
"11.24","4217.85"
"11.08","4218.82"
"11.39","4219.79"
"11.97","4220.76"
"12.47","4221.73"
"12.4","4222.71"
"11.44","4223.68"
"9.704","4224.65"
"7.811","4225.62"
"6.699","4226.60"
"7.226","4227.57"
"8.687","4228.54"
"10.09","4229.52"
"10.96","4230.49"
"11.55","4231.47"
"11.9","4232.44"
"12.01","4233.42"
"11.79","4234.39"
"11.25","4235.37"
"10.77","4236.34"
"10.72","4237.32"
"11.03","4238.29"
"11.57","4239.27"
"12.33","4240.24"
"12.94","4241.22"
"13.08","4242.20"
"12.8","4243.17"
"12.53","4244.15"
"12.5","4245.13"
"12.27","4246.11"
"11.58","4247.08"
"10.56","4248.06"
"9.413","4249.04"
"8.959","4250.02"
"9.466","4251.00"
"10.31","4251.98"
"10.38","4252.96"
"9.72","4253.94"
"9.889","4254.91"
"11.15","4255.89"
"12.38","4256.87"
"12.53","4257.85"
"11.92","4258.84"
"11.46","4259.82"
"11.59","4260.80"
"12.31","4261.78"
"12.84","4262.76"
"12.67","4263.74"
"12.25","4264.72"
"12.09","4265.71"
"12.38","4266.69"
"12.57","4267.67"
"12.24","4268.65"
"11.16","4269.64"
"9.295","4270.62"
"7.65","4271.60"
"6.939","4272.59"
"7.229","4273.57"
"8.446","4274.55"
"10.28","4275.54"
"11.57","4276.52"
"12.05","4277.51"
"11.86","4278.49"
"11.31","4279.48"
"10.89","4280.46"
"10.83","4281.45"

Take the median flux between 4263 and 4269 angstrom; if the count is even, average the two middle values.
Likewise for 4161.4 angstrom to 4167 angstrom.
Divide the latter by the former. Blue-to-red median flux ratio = 1.11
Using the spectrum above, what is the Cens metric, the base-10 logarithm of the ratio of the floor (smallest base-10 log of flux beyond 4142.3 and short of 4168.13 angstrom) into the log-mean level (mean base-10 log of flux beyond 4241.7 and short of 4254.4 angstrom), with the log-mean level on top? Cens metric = 0.031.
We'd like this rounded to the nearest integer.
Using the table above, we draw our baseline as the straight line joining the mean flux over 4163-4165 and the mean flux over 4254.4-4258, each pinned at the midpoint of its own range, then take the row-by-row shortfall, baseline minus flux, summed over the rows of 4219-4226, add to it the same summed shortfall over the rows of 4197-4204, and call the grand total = 25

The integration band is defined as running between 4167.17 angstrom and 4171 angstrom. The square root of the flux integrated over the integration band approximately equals 6.7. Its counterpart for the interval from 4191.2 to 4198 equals 9.1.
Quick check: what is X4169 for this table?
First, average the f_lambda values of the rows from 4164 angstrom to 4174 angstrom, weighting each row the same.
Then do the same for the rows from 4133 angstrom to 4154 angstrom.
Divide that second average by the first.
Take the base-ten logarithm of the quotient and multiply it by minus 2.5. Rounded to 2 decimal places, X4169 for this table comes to 0.02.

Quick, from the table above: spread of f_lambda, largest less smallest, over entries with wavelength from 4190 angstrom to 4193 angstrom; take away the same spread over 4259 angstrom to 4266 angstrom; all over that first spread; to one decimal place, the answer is -2.1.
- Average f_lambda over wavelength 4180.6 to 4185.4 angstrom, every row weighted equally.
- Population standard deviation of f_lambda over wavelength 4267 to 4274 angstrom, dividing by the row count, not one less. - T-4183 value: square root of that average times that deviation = 5.18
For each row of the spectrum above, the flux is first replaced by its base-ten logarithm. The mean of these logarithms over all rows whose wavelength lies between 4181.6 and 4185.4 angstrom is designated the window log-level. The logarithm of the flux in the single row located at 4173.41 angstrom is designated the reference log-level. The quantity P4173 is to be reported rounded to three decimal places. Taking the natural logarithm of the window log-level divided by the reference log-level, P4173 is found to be 0.069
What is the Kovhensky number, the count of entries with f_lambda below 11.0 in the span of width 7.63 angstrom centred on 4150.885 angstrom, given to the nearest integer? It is 0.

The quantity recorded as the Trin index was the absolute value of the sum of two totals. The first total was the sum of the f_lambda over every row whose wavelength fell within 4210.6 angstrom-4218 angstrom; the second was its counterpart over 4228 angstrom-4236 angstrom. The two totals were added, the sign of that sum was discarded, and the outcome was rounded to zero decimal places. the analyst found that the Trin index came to 191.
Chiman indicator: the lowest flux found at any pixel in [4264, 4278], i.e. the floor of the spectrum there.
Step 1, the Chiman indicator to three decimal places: 6.939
